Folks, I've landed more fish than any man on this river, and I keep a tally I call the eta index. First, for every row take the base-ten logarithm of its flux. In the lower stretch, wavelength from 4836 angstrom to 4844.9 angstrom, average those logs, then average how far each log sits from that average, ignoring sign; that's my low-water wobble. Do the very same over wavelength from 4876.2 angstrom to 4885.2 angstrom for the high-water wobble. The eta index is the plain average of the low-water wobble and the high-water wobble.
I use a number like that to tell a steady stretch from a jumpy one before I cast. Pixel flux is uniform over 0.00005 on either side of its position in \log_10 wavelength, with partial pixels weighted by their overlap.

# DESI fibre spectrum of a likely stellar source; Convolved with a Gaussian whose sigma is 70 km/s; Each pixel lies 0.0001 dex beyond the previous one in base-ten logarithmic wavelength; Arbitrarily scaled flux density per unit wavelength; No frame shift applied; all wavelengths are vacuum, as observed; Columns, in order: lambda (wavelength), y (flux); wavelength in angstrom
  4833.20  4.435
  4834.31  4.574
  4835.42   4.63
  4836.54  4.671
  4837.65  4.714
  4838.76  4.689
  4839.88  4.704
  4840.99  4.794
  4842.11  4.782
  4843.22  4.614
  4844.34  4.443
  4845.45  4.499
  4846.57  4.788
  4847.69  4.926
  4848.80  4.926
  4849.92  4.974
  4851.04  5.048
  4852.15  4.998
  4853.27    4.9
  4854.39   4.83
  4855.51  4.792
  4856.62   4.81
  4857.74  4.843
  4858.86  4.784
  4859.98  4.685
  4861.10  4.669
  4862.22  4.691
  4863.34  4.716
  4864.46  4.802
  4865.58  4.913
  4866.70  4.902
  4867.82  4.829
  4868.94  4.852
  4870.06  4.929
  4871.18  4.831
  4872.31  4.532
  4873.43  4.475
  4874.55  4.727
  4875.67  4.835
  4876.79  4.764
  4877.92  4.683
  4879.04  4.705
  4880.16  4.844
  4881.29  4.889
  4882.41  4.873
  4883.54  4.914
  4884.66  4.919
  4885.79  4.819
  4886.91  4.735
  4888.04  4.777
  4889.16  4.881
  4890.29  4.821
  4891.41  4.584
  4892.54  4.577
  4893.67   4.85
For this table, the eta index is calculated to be 0.0071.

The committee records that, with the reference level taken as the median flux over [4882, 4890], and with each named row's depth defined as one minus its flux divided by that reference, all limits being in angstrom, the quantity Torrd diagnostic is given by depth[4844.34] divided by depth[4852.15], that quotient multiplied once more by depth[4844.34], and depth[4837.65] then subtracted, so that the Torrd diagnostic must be -0.34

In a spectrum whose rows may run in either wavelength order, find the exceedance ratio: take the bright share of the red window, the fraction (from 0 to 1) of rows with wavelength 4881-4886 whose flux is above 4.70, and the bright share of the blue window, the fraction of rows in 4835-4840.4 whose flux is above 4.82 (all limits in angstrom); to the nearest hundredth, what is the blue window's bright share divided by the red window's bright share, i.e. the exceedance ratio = 0.00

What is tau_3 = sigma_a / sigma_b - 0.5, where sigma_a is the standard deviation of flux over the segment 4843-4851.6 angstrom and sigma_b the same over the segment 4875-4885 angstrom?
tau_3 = 2.1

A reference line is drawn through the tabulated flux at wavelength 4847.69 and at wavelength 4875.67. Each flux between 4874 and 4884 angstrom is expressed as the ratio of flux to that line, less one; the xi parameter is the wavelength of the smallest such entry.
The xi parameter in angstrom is 4877.92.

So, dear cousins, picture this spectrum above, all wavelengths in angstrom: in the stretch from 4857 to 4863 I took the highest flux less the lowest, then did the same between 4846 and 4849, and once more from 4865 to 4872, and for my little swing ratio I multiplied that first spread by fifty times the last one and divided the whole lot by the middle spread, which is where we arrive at 6.3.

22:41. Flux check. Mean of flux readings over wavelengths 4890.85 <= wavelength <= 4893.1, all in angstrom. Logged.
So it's 4.58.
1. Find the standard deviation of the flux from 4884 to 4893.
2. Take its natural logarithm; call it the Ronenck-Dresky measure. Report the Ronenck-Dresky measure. -2.1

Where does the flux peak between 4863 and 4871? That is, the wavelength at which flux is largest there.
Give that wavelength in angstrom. 4870.06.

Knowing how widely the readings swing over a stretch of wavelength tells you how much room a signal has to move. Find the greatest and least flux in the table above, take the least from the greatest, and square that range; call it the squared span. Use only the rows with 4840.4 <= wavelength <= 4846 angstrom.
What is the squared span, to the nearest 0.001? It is 0.123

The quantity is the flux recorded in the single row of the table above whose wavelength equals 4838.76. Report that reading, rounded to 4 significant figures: 4.689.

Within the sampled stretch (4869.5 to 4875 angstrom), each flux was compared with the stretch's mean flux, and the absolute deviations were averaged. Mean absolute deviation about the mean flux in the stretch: 0.16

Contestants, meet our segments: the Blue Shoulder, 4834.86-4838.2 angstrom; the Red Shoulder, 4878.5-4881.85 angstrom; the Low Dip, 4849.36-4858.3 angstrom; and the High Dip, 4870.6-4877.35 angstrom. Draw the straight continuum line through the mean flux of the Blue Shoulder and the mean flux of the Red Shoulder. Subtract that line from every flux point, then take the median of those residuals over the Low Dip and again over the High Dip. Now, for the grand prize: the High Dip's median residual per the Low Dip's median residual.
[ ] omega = -0.4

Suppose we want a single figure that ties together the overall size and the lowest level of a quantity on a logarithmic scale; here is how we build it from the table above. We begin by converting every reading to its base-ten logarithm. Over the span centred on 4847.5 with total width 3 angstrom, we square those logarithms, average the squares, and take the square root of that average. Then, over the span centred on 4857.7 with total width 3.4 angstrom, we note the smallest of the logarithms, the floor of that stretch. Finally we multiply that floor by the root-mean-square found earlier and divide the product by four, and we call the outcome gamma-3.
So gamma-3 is 0.117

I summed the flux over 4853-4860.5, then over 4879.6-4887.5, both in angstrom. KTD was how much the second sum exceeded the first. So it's 0.35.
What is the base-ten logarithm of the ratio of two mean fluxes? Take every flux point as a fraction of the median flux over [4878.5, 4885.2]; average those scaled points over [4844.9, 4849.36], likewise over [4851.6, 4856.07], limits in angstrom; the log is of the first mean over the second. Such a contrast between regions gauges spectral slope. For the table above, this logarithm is -0.009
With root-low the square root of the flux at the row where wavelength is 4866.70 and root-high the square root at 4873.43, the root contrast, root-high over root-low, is 0.96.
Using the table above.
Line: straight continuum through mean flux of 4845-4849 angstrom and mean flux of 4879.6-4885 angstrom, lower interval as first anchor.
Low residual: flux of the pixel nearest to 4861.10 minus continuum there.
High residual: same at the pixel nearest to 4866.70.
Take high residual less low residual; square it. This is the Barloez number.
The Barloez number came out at 0.047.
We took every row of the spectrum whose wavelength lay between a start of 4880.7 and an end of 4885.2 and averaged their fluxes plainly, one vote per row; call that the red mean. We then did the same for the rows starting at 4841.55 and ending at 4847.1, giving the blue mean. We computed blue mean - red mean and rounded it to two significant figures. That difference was -0.27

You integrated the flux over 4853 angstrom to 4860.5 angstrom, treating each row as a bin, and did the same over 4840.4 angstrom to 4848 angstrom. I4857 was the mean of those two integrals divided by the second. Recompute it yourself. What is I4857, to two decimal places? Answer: 1.01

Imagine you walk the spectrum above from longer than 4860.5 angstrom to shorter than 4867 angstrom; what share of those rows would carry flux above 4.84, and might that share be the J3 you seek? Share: 0.33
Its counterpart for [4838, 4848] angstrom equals 0.11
